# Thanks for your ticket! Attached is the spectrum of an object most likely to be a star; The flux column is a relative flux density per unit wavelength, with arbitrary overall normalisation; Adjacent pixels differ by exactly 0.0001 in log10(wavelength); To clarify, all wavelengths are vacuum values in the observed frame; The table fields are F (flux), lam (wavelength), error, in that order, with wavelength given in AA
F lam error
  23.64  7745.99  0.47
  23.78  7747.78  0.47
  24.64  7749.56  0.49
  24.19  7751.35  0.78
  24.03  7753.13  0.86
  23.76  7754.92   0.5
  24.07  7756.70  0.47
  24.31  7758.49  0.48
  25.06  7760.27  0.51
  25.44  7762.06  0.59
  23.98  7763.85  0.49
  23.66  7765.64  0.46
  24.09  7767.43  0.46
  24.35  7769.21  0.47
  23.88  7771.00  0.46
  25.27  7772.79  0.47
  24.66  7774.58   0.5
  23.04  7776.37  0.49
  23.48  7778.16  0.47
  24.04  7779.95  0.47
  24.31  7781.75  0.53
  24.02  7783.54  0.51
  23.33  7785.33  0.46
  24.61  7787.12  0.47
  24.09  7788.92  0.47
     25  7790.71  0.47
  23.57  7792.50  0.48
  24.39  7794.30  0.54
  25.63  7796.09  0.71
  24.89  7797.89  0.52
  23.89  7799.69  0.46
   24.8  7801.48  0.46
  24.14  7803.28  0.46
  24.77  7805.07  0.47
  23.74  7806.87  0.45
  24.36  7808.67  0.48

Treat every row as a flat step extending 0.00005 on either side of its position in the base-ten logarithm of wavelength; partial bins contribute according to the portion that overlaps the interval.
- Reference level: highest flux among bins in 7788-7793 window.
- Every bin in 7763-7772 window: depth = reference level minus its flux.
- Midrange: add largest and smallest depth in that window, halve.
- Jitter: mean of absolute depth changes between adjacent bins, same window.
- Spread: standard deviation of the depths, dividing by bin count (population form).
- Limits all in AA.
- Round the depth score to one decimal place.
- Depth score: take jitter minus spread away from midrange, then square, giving 0.7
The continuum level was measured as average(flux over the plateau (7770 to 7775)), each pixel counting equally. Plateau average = 24.6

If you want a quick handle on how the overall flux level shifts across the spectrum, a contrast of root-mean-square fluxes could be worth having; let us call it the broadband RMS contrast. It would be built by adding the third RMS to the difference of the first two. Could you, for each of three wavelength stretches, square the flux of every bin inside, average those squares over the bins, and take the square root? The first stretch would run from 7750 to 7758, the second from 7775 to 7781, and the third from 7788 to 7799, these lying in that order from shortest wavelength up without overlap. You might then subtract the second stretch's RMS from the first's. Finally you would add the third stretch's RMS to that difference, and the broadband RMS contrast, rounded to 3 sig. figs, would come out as 25.1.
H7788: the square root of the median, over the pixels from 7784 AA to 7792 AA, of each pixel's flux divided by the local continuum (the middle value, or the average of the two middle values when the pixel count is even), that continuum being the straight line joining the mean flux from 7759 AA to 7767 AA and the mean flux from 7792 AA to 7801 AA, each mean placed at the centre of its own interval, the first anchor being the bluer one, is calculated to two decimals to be 1.00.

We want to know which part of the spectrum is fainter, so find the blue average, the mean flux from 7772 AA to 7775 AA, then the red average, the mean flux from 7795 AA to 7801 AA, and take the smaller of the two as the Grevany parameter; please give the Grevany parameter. 24.8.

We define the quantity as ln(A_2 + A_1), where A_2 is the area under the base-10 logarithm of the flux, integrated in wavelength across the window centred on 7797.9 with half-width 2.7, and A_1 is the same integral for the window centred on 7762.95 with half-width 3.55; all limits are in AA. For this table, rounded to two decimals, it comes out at 2.86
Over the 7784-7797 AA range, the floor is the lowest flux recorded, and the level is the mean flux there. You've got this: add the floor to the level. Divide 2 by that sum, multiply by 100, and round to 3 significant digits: 4.19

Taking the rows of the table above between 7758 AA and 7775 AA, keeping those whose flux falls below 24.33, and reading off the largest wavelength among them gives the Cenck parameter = 7771.00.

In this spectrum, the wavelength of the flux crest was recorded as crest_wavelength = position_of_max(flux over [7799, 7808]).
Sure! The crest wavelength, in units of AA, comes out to 7801.48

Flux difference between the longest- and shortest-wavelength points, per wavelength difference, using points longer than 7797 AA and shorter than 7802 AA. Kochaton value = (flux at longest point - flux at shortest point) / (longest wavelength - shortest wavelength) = 0.0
